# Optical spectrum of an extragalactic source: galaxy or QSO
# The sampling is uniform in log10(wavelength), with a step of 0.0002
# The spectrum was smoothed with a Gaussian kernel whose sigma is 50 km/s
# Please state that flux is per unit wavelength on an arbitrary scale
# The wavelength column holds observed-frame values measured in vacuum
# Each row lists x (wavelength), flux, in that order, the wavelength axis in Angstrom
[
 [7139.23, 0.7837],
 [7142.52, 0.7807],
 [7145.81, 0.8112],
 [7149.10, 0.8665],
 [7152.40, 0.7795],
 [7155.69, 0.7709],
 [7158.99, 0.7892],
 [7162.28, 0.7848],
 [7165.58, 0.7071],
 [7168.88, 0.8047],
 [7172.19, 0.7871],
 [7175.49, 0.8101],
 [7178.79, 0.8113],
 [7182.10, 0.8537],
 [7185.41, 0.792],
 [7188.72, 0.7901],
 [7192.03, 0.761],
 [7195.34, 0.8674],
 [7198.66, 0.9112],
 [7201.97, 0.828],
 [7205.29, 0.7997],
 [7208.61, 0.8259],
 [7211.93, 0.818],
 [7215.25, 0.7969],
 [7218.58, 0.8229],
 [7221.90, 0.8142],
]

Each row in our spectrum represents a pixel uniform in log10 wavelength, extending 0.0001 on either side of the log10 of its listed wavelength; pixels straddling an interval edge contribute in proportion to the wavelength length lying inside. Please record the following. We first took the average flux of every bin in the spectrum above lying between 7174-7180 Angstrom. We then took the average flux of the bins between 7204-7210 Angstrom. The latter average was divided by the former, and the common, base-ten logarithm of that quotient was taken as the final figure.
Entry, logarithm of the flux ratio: 0.001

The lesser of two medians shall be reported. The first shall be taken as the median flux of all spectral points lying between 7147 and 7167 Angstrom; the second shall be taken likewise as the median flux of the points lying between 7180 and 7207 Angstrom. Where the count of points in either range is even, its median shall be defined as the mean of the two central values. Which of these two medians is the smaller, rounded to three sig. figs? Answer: 0.782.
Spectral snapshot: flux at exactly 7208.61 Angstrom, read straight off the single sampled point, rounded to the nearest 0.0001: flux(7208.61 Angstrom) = 0.8259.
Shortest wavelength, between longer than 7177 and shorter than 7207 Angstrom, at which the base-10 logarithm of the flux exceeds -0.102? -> 7178.79 Angstrom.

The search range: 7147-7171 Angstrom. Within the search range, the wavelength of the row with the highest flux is 7149.10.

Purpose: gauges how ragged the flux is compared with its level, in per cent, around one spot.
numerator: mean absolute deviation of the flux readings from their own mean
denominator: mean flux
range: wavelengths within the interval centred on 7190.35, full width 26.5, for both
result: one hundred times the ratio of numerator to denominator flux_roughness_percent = 4.6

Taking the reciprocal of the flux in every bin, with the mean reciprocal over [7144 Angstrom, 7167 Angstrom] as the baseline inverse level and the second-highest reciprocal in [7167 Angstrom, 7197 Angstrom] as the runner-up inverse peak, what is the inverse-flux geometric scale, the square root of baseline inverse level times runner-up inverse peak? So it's 1.27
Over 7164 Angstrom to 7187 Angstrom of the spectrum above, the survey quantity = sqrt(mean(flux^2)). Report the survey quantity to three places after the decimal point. 0.796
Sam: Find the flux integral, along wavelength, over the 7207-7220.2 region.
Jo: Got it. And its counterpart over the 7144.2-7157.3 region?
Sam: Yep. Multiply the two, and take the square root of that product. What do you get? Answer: 10.7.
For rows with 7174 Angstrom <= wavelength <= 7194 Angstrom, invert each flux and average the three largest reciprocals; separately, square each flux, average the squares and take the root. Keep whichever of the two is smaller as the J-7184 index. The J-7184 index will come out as 0.804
